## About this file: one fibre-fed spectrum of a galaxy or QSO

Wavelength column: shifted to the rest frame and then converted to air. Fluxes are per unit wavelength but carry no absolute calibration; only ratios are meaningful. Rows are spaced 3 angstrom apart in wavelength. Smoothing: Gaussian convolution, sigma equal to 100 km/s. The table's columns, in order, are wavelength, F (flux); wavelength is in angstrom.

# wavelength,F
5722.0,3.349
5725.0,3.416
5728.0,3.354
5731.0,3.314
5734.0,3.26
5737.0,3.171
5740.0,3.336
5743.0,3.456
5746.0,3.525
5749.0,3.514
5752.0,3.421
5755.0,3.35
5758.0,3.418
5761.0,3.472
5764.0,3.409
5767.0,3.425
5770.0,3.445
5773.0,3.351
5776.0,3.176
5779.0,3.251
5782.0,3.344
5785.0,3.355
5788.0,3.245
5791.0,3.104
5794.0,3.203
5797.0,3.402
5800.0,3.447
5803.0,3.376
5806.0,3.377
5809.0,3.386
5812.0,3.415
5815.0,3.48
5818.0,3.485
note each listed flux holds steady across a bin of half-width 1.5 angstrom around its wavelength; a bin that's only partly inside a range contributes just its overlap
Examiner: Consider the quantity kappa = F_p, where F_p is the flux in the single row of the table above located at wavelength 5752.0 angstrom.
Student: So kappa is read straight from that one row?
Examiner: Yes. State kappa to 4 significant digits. 3.421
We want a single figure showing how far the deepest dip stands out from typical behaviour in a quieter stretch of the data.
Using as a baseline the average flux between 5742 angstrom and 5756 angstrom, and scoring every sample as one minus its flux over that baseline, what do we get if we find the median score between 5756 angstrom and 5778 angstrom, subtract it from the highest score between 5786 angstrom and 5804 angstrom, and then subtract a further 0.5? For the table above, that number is -0.41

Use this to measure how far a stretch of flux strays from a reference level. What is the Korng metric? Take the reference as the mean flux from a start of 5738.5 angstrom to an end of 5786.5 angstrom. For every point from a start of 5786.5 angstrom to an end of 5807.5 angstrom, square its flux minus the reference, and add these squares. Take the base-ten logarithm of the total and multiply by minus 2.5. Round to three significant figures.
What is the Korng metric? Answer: 2.12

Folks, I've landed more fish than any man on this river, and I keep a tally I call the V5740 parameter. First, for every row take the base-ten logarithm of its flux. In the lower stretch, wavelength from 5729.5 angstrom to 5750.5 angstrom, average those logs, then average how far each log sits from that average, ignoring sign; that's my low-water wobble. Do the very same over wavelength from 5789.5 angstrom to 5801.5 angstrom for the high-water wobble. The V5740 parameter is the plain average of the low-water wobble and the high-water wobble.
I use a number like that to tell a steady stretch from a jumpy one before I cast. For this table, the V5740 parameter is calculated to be 0.016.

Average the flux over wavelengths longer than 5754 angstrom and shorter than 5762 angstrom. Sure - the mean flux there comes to 3.41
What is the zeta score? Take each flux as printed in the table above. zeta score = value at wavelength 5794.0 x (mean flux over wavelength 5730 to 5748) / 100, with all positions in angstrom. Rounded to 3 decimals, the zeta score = 0.107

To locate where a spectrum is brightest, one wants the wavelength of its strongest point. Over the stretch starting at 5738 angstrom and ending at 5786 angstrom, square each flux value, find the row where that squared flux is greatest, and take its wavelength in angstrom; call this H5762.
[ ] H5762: 5746.0 angstrom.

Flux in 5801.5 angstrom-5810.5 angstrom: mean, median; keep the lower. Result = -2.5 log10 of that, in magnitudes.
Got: -1.32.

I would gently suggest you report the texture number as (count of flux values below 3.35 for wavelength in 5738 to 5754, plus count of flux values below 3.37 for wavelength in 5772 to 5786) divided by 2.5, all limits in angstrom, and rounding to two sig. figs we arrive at 2.4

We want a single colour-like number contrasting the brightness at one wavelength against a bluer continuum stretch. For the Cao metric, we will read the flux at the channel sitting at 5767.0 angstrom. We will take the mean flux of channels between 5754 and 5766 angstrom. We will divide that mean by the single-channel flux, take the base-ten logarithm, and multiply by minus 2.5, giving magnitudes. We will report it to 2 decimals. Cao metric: 0.00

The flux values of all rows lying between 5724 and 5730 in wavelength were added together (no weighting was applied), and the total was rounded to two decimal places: 6.77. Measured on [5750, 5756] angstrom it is 6.77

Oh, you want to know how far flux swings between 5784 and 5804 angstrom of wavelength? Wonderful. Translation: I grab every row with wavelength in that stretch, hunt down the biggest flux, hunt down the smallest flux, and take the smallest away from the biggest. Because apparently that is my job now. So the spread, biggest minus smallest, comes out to 0.34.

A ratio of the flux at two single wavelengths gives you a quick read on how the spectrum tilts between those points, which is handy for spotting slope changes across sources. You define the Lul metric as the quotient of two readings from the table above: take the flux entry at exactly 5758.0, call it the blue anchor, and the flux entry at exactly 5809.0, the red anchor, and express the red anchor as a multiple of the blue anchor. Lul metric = 0.99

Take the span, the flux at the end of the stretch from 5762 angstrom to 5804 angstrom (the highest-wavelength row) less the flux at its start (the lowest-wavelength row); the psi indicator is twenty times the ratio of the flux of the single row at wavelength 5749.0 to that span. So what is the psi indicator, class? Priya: -2130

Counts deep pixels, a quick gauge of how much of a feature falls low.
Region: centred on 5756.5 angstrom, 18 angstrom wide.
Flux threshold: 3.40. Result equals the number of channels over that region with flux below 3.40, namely 1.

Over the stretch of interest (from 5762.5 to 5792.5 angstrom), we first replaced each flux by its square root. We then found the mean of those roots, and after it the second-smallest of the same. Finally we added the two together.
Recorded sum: 3.60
